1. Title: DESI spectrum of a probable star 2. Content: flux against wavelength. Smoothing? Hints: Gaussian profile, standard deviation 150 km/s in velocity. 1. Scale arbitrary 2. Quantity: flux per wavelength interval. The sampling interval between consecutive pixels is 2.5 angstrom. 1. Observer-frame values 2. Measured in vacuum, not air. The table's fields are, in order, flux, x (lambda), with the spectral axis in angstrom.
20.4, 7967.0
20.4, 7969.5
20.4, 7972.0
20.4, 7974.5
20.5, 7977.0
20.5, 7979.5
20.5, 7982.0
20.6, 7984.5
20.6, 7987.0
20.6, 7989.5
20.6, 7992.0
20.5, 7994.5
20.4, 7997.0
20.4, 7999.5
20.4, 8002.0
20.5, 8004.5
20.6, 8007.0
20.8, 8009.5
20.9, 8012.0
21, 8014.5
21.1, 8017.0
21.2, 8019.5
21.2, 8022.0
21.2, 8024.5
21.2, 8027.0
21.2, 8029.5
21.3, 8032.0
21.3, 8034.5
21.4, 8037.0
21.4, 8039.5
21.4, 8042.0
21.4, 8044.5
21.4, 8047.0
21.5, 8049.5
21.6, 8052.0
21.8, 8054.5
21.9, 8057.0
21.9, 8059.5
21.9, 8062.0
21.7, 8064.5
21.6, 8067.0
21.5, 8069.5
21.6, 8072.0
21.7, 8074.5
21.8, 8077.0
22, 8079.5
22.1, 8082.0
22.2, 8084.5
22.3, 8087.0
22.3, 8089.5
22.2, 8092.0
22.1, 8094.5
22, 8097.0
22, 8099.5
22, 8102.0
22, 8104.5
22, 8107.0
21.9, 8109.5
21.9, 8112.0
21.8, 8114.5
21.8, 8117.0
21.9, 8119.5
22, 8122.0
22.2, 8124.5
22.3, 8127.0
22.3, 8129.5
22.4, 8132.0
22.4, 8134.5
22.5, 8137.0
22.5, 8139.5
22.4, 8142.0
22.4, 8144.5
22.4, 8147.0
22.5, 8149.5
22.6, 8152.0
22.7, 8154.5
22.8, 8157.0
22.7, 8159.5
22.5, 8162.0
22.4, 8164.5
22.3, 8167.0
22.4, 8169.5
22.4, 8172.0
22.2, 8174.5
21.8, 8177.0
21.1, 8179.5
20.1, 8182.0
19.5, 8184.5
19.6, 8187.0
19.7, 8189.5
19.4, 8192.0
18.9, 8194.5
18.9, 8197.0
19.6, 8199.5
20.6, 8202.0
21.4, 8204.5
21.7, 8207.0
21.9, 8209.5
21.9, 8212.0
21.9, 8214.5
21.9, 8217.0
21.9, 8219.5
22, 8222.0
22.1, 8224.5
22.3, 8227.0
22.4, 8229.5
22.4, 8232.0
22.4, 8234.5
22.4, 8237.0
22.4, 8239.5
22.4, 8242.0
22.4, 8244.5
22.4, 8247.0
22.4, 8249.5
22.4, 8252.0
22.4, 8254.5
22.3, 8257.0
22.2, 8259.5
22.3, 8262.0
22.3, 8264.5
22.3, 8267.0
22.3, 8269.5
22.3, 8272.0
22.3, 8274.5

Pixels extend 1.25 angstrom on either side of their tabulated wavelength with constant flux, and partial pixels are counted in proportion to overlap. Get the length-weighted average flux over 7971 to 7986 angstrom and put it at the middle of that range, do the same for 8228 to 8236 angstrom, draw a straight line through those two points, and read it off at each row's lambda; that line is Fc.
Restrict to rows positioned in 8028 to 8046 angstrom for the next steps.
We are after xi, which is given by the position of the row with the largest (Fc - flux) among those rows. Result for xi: 8029.5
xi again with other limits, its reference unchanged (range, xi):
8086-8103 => 8102.0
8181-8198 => 8197.0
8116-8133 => 8117.0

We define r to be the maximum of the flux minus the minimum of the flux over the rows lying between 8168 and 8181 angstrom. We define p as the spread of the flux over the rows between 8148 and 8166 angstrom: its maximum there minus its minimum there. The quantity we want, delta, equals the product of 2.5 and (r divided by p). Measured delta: 8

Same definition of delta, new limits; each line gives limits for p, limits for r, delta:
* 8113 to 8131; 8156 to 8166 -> 2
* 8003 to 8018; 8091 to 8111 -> 1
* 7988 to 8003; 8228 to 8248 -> 0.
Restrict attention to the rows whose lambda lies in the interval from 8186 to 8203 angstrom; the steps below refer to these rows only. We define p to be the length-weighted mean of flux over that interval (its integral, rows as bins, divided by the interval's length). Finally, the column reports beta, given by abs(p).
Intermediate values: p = 19.5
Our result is 19.5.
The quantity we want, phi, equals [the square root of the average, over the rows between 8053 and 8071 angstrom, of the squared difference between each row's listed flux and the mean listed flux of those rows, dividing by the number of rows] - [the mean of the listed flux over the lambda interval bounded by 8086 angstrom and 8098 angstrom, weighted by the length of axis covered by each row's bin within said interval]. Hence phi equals -22.0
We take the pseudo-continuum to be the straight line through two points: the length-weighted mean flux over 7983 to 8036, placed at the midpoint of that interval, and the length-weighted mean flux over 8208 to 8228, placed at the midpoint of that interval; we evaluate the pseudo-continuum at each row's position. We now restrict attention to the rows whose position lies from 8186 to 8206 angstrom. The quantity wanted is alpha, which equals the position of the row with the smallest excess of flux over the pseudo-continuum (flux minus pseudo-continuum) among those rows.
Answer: 8197.0 angstrom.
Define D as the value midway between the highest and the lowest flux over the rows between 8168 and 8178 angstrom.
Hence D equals 22.1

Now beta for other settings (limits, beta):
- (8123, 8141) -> 22.4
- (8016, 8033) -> 21.2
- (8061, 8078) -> 21.7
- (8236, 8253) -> 22.4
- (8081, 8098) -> 22.2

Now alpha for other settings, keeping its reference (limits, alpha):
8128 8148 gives 8129.5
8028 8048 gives 8029.5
